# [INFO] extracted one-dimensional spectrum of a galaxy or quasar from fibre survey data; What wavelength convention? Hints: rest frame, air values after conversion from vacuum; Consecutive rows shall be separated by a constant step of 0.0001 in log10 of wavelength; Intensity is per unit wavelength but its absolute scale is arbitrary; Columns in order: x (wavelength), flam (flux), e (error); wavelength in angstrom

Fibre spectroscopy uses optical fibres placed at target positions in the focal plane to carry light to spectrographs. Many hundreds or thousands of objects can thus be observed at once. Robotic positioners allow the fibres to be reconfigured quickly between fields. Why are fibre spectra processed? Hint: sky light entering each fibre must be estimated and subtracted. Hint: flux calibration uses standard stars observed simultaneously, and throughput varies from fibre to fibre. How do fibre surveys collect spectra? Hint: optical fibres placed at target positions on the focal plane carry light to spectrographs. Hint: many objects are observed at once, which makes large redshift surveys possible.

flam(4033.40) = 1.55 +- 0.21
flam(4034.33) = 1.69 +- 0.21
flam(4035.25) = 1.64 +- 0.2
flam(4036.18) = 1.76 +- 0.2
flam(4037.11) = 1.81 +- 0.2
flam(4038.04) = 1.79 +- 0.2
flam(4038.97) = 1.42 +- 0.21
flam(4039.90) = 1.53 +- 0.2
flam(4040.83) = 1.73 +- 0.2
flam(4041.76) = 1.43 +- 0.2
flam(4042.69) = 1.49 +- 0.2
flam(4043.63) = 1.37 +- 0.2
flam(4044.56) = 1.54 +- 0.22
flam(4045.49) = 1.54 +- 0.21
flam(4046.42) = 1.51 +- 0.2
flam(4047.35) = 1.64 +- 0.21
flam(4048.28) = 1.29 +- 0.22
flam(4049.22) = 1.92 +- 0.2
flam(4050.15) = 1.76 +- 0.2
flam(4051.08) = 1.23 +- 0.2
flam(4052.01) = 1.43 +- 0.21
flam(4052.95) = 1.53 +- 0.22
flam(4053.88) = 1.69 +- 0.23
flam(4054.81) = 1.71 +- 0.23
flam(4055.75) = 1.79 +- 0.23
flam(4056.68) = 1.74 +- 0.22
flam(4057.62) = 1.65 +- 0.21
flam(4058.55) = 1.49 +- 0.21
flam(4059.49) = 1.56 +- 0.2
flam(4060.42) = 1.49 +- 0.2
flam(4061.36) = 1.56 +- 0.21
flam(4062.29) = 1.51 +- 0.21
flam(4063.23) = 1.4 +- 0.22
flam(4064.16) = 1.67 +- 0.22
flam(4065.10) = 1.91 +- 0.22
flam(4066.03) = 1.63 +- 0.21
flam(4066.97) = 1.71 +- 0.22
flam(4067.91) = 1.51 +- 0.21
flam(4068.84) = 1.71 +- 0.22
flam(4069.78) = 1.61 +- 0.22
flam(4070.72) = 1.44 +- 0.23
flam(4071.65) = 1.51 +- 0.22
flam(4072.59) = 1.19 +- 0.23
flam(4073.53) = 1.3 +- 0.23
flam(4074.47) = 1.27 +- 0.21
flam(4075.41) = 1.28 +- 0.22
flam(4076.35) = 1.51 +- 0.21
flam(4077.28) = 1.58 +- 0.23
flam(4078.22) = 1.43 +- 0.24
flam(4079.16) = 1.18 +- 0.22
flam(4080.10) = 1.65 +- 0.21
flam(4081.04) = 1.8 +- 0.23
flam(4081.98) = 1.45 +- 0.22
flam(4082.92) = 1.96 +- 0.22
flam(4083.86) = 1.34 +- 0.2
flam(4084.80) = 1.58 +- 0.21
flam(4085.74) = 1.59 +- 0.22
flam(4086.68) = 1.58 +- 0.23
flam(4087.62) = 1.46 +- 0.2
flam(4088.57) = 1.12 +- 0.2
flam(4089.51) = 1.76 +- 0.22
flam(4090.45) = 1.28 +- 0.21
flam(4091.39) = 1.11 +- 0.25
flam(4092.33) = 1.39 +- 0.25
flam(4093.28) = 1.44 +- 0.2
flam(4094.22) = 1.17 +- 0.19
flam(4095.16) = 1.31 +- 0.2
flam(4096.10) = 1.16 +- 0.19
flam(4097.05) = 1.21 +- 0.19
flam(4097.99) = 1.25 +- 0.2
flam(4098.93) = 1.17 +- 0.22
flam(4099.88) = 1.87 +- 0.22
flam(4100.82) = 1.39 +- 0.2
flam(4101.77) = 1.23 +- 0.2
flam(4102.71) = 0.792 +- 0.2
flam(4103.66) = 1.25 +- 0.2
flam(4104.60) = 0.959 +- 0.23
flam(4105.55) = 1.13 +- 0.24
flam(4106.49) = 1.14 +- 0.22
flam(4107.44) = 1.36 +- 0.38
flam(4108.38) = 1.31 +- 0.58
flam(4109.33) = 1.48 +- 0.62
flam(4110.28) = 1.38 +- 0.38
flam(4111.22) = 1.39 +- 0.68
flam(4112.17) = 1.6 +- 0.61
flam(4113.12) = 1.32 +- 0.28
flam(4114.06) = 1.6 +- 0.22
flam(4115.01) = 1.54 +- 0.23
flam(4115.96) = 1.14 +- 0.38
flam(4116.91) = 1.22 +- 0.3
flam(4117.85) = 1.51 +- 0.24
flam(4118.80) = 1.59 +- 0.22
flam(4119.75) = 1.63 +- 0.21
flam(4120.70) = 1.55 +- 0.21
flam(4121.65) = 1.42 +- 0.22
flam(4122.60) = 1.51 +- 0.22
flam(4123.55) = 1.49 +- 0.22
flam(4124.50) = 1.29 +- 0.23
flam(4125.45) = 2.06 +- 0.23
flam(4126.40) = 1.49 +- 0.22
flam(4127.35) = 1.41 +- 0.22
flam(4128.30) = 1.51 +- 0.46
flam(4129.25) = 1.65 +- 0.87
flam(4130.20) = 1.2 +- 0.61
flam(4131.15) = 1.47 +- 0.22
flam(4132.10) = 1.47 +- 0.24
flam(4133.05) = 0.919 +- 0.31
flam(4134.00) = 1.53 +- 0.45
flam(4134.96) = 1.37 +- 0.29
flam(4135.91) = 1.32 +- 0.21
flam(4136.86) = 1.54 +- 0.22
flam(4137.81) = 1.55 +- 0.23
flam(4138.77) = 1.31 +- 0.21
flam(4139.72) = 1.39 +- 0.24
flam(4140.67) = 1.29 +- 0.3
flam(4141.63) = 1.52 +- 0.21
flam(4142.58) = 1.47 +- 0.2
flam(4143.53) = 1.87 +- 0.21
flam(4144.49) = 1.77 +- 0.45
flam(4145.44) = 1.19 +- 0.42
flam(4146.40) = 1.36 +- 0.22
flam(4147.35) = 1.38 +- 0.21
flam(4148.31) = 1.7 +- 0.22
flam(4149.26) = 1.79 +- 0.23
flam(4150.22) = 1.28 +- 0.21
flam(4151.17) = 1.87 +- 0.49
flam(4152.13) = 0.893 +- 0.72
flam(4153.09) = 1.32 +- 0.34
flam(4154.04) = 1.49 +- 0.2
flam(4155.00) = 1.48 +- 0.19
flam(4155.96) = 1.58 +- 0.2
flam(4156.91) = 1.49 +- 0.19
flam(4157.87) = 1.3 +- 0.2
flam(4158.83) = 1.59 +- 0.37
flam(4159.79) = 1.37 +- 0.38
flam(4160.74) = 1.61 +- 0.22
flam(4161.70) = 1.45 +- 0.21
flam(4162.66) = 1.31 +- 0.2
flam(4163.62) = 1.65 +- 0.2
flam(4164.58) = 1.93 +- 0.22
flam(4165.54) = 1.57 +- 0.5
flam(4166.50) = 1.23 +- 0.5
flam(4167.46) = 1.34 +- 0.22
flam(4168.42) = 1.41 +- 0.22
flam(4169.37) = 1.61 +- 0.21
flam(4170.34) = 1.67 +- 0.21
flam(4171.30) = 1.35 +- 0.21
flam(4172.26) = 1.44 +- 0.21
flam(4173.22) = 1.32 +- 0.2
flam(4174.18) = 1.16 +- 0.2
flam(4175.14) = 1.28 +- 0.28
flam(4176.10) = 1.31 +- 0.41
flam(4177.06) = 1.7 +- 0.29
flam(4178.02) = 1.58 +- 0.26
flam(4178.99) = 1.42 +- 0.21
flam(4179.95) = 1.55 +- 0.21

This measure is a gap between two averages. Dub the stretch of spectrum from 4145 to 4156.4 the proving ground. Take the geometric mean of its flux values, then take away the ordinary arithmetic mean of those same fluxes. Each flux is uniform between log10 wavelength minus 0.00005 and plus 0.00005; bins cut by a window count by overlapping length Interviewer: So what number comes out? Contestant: -0.025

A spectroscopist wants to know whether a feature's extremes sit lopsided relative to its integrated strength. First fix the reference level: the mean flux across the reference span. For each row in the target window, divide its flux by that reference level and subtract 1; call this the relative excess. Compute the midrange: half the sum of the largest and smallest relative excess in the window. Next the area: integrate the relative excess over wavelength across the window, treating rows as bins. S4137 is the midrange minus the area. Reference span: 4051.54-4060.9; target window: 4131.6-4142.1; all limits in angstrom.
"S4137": 1.2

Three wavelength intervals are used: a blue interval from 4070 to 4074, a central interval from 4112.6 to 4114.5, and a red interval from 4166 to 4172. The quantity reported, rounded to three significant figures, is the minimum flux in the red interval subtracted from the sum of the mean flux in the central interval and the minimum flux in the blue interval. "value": 1.42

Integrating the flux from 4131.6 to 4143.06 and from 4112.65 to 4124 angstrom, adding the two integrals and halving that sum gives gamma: 16.3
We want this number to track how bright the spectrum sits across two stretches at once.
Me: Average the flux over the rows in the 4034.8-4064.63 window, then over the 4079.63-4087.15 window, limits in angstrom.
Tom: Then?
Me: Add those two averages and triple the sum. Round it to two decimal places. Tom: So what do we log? 9.60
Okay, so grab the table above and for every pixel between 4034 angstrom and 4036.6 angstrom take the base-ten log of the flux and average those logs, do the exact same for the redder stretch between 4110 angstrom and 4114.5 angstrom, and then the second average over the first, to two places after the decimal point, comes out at 0.71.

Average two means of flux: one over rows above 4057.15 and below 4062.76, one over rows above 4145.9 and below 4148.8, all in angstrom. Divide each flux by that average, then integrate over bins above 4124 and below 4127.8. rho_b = 3.93 angstrom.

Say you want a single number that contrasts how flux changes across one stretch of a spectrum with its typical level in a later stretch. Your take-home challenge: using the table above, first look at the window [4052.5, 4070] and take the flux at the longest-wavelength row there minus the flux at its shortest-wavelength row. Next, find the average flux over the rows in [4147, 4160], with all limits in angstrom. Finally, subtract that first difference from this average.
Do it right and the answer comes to 1.39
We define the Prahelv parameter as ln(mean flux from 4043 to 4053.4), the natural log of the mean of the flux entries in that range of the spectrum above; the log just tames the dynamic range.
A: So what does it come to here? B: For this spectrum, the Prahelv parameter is 0.42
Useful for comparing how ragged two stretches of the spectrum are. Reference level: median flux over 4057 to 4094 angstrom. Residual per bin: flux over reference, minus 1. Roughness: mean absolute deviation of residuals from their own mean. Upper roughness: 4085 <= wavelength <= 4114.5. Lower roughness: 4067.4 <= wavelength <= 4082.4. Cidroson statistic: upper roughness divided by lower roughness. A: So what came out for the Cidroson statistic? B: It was 1.2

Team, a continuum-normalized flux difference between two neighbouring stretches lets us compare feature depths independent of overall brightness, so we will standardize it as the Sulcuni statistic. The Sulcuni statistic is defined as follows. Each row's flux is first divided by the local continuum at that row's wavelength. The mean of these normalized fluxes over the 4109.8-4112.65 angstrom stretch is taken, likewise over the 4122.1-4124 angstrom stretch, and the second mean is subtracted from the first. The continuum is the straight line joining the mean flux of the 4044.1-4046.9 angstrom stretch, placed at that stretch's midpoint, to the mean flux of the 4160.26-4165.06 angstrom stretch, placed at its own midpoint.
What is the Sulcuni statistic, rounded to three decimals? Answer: -0.024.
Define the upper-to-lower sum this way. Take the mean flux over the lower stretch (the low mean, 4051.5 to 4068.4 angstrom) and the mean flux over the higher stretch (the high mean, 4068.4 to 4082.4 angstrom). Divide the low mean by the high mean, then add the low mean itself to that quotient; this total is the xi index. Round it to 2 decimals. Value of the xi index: 2.71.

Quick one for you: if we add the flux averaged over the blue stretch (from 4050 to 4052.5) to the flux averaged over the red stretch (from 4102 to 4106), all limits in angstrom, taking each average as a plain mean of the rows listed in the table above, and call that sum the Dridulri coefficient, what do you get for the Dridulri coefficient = 2.5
